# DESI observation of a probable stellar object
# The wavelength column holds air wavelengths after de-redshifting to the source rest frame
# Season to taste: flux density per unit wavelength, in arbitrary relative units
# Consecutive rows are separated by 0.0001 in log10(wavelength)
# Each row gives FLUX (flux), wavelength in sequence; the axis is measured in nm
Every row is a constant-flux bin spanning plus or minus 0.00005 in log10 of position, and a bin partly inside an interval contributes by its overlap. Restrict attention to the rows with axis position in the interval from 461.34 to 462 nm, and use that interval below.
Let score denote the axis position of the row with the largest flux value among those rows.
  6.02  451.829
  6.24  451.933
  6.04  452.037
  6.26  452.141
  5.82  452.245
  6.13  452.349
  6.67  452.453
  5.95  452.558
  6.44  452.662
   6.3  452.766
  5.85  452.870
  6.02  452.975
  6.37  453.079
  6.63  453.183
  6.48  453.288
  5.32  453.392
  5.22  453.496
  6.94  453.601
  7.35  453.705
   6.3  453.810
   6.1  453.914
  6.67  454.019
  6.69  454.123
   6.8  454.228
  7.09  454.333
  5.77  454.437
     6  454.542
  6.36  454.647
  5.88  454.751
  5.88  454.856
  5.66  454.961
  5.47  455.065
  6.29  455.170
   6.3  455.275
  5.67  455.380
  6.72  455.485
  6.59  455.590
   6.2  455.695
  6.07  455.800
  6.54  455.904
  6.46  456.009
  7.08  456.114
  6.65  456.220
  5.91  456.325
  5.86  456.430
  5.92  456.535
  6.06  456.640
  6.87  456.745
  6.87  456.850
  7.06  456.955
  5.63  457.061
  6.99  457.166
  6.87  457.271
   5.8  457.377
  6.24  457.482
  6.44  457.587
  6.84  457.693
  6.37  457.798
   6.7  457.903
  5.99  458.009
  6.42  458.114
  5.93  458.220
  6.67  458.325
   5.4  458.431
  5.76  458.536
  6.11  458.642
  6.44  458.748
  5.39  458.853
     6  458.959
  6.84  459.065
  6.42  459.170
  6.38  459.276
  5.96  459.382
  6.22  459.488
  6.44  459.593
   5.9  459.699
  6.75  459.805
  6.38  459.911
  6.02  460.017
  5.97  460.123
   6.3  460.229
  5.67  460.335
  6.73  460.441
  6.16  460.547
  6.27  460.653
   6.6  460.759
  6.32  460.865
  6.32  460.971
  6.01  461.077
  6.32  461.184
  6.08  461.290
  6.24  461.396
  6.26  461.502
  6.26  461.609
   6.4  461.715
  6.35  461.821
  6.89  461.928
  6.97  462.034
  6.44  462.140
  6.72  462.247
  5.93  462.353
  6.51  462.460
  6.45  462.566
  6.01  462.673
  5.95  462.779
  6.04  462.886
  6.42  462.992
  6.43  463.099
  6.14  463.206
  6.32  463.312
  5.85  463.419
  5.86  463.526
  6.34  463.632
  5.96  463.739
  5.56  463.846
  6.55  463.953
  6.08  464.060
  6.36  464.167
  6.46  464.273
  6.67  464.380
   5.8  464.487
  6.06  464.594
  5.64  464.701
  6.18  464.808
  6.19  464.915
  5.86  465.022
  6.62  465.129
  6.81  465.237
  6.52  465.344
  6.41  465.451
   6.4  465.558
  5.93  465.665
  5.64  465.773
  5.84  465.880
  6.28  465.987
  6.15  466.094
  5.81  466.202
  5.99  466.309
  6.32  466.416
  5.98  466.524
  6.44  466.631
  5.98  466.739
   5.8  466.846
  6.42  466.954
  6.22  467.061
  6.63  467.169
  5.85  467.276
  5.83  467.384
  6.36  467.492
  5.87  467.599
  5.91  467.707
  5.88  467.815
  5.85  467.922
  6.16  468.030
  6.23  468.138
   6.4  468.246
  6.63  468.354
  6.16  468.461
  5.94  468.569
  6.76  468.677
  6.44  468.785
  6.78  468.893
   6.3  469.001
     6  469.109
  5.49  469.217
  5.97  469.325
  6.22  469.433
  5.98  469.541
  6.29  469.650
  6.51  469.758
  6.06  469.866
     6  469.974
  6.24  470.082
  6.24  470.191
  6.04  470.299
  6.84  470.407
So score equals 461.928 nm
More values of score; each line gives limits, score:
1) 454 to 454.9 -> 454.333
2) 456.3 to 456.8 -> 456.745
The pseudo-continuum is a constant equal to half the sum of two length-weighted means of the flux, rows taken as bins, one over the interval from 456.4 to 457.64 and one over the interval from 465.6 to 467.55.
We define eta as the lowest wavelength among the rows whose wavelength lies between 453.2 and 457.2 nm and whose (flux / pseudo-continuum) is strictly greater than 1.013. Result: 453.288 nm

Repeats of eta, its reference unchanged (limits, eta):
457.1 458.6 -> 457.166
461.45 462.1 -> 461.715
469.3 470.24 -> 469.758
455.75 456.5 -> 455.904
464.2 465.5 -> 464.273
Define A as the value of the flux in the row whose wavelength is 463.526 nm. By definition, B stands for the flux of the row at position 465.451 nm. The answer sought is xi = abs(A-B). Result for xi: 0.55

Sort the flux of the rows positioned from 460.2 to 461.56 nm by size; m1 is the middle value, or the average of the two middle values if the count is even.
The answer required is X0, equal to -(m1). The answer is -6.27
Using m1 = 6.27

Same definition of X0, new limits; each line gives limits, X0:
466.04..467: -5.99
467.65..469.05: -6.23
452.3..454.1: -6.30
